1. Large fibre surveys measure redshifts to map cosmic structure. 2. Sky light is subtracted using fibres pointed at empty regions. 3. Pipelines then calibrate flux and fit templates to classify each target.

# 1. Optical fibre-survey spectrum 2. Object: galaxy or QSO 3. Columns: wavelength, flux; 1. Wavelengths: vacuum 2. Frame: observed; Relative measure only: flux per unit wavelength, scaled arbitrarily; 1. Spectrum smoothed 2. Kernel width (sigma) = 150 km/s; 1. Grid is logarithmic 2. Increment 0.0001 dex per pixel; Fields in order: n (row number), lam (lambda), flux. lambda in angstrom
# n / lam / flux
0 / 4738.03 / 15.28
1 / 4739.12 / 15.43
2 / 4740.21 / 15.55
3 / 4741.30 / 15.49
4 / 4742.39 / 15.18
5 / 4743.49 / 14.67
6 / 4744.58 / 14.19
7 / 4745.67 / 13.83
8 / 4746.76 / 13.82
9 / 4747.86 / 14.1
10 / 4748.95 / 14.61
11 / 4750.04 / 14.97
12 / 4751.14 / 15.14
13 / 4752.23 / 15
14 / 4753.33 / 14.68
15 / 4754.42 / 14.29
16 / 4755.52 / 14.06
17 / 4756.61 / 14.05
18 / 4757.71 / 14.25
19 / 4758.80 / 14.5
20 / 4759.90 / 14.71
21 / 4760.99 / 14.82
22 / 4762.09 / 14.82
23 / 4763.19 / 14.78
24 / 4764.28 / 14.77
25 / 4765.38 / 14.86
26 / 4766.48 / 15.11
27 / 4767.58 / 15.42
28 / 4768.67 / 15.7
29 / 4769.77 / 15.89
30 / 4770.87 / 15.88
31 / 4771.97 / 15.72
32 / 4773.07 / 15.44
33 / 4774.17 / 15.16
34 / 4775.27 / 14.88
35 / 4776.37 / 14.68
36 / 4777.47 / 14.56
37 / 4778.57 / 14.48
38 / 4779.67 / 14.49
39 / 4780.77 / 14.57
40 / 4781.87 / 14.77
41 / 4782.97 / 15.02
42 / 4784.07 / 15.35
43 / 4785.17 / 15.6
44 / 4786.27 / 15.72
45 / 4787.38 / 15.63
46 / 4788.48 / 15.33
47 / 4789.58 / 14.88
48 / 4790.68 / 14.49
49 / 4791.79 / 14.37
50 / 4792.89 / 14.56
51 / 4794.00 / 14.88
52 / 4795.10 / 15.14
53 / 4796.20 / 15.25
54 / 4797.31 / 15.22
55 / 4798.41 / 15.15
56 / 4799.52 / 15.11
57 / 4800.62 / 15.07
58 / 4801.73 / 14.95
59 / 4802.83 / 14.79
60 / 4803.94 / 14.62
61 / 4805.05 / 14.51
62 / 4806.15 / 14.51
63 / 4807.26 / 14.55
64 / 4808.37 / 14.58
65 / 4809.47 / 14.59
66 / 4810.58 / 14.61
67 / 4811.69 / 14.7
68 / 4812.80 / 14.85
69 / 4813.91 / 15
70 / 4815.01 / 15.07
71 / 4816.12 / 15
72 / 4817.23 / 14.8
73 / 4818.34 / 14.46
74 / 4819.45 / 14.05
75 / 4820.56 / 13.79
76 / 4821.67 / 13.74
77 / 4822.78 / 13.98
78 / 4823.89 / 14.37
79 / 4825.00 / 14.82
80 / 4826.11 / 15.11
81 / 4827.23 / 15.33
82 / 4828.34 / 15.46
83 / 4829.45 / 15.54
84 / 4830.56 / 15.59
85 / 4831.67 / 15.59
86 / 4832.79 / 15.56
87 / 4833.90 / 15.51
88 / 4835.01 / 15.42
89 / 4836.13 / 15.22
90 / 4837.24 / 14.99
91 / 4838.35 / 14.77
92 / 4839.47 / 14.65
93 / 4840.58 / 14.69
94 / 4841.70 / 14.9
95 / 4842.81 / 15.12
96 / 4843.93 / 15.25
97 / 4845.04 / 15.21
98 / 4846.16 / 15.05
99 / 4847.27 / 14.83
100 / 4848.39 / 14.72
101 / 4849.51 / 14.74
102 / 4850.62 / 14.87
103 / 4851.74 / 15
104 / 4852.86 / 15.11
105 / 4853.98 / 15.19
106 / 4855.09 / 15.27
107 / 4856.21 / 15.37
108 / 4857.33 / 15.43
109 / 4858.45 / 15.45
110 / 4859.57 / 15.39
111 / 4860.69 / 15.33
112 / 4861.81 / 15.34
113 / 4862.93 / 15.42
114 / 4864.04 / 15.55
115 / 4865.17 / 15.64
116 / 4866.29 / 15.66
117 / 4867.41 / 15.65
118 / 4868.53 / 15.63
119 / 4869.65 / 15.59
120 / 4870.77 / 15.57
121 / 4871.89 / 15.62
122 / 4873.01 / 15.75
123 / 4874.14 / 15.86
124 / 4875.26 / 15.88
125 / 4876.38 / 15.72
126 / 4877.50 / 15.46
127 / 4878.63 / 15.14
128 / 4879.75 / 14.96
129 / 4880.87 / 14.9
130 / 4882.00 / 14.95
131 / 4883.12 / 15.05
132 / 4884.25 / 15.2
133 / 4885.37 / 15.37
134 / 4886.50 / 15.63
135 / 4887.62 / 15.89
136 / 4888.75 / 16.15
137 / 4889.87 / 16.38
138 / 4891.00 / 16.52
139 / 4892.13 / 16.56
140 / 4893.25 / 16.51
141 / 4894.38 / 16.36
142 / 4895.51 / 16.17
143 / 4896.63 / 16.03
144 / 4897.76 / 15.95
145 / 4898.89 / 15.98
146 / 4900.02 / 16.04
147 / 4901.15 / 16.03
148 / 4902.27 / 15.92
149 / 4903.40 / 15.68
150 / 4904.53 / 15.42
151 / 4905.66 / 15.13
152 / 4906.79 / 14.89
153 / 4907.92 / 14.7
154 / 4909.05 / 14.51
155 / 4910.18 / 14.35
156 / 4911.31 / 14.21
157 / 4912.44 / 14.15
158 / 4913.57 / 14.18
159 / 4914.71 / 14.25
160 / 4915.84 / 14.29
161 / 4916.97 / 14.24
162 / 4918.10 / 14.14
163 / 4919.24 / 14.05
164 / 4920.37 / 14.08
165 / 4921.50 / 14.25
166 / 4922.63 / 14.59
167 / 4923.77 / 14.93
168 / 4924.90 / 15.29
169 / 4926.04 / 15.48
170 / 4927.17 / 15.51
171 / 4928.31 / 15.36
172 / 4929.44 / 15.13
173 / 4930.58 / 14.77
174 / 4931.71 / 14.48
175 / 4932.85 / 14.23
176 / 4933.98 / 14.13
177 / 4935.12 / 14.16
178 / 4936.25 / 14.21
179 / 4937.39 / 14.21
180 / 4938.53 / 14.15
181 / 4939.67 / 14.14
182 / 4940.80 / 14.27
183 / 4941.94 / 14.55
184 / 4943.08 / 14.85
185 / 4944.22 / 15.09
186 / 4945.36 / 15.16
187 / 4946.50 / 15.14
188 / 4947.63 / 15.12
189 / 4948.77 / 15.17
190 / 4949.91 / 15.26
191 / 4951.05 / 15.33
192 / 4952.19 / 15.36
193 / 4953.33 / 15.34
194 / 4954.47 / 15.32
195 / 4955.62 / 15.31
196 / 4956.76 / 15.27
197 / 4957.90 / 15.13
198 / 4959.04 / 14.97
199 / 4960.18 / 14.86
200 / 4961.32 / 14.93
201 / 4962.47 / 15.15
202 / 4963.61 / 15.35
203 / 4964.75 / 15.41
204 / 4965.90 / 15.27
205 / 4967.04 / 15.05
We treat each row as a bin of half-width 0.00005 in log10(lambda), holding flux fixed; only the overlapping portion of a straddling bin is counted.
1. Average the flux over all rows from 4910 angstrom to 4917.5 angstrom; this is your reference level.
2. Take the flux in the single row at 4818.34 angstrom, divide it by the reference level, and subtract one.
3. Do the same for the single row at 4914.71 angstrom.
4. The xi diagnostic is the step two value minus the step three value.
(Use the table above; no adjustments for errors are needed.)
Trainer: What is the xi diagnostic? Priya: 0.01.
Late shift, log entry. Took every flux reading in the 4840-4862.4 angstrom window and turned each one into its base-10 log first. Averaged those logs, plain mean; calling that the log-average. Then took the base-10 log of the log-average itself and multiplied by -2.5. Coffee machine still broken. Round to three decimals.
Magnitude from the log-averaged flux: -0.179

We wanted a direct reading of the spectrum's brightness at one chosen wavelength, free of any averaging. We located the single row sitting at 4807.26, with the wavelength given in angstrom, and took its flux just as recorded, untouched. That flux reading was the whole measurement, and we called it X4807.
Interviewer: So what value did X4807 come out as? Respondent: 14.55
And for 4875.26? 15.88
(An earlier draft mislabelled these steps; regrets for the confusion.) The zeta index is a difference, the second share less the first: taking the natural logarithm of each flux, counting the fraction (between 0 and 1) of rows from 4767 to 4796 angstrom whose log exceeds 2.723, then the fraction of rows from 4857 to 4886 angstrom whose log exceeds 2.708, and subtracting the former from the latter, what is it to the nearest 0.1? 0.5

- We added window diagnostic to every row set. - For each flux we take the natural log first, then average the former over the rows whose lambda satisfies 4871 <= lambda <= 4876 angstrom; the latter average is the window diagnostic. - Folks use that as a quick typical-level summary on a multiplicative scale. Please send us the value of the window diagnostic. 2.76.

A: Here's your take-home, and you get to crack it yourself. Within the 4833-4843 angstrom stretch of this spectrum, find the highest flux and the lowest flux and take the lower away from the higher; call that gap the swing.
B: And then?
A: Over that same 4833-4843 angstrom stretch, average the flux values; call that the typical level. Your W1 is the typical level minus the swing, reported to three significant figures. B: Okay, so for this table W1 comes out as 14.2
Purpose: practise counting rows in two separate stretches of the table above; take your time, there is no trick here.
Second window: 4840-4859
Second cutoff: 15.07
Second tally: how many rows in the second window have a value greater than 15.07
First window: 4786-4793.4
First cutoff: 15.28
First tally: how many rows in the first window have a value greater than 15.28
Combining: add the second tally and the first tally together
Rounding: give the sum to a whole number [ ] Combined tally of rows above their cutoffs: 12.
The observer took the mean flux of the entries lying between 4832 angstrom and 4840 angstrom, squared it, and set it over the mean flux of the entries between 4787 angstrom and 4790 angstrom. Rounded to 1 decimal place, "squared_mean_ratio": 15.0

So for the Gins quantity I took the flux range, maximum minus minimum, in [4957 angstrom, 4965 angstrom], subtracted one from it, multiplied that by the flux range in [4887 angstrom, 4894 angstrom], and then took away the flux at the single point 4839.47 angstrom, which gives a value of -15.0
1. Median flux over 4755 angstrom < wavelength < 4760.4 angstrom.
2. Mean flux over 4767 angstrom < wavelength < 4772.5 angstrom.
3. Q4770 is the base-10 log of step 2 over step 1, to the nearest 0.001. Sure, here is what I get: 0.043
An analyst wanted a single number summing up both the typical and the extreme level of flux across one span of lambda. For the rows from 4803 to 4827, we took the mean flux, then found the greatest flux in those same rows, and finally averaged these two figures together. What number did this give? 14.8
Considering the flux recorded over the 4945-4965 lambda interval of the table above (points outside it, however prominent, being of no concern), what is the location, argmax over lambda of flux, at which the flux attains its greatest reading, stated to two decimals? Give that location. 4964.75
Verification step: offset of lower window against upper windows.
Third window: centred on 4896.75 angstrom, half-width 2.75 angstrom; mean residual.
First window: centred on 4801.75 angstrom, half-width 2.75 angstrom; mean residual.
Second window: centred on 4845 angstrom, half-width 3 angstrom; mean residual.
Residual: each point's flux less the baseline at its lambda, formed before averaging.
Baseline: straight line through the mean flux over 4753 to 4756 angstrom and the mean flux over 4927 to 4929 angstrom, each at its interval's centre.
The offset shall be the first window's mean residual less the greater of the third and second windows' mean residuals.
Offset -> -0.6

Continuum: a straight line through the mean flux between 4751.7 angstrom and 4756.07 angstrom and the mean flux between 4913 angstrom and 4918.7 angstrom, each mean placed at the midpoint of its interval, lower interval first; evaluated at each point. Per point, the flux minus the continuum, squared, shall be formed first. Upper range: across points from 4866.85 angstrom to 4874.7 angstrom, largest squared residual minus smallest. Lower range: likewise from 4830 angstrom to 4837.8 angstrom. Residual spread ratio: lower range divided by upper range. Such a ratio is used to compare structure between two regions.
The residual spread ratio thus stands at 1.3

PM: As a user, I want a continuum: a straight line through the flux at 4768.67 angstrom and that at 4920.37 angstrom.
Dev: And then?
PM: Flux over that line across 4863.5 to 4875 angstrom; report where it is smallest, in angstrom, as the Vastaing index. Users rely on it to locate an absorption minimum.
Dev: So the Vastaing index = 4864.04 angstrom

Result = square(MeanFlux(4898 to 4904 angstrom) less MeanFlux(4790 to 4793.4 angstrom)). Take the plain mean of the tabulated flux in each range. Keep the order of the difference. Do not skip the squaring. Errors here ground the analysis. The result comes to 2.1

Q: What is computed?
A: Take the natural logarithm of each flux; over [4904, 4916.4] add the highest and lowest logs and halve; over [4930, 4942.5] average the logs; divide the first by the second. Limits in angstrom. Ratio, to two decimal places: 1.01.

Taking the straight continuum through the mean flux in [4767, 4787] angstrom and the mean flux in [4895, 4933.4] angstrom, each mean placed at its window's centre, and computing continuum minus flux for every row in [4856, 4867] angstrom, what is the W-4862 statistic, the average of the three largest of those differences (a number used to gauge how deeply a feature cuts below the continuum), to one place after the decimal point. -0.3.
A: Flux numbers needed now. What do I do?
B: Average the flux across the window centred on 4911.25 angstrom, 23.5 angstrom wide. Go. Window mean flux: 14.72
